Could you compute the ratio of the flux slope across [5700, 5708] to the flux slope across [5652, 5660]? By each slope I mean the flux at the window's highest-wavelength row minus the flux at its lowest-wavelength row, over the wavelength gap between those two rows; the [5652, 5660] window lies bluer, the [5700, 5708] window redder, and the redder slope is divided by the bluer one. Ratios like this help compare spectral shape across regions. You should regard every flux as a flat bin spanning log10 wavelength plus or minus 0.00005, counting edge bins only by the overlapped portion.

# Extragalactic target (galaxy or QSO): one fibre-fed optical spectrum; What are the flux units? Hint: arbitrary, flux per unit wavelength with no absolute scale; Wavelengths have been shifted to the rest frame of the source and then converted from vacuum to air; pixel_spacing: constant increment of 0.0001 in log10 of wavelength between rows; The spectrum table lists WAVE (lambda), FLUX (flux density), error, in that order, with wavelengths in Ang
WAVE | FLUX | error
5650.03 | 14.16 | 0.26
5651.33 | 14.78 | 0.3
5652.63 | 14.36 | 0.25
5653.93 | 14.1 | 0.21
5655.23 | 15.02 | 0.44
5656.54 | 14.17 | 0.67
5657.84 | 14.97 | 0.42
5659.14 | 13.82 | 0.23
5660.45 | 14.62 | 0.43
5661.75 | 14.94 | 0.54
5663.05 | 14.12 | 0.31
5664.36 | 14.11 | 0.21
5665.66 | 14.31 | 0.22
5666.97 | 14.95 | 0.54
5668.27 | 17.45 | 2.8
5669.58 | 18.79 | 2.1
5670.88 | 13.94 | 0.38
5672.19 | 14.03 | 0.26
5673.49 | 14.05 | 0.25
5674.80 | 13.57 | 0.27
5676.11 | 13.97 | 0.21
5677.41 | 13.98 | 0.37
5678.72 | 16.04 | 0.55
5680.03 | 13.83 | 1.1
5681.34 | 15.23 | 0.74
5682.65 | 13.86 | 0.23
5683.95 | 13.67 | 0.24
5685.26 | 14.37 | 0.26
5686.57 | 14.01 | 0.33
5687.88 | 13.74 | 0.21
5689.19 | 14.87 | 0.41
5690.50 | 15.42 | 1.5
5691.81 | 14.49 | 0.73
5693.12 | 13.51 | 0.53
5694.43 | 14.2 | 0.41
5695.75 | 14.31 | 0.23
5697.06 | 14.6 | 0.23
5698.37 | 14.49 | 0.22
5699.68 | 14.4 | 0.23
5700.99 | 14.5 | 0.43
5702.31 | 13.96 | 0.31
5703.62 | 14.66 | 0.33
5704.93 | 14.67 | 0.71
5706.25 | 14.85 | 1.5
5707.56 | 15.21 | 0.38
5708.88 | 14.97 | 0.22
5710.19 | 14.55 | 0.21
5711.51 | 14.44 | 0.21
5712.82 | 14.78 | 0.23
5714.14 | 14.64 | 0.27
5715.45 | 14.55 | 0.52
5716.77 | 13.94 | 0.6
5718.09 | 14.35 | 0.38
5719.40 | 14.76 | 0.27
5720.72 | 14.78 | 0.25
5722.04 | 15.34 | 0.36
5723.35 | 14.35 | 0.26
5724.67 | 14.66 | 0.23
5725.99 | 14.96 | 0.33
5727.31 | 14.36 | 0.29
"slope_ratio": -1.3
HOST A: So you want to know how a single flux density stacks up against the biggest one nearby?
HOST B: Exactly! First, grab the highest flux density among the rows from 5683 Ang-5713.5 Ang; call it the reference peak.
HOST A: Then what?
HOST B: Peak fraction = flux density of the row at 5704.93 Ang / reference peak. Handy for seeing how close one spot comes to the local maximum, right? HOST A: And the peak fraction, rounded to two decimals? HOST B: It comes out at 0.95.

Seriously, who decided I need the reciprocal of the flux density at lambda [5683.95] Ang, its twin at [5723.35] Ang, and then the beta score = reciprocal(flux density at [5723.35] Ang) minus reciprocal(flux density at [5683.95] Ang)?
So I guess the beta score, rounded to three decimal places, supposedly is -0.003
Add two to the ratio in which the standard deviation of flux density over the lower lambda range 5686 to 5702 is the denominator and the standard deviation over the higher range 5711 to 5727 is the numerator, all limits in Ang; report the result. 2.7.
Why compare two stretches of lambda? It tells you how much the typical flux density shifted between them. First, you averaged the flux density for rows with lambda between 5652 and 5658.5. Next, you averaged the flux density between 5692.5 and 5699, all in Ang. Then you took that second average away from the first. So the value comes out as 0.3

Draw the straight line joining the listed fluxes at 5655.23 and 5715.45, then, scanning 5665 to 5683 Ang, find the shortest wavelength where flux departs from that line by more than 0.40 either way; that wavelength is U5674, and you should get 5665.66 Ang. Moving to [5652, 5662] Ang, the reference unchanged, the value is 5652.63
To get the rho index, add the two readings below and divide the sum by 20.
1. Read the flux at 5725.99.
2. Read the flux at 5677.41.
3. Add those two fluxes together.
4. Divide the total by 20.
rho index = 1.447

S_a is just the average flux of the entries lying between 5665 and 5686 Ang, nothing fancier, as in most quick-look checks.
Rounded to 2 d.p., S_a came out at 14.75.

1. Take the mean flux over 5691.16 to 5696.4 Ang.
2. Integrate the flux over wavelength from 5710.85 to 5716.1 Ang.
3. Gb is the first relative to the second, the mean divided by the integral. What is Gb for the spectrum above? 0.184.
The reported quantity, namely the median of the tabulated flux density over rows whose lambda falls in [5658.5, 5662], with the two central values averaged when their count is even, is 14.6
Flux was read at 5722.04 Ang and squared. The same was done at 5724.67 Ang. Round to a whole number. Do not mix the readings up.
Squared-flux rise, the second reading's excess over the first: -20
